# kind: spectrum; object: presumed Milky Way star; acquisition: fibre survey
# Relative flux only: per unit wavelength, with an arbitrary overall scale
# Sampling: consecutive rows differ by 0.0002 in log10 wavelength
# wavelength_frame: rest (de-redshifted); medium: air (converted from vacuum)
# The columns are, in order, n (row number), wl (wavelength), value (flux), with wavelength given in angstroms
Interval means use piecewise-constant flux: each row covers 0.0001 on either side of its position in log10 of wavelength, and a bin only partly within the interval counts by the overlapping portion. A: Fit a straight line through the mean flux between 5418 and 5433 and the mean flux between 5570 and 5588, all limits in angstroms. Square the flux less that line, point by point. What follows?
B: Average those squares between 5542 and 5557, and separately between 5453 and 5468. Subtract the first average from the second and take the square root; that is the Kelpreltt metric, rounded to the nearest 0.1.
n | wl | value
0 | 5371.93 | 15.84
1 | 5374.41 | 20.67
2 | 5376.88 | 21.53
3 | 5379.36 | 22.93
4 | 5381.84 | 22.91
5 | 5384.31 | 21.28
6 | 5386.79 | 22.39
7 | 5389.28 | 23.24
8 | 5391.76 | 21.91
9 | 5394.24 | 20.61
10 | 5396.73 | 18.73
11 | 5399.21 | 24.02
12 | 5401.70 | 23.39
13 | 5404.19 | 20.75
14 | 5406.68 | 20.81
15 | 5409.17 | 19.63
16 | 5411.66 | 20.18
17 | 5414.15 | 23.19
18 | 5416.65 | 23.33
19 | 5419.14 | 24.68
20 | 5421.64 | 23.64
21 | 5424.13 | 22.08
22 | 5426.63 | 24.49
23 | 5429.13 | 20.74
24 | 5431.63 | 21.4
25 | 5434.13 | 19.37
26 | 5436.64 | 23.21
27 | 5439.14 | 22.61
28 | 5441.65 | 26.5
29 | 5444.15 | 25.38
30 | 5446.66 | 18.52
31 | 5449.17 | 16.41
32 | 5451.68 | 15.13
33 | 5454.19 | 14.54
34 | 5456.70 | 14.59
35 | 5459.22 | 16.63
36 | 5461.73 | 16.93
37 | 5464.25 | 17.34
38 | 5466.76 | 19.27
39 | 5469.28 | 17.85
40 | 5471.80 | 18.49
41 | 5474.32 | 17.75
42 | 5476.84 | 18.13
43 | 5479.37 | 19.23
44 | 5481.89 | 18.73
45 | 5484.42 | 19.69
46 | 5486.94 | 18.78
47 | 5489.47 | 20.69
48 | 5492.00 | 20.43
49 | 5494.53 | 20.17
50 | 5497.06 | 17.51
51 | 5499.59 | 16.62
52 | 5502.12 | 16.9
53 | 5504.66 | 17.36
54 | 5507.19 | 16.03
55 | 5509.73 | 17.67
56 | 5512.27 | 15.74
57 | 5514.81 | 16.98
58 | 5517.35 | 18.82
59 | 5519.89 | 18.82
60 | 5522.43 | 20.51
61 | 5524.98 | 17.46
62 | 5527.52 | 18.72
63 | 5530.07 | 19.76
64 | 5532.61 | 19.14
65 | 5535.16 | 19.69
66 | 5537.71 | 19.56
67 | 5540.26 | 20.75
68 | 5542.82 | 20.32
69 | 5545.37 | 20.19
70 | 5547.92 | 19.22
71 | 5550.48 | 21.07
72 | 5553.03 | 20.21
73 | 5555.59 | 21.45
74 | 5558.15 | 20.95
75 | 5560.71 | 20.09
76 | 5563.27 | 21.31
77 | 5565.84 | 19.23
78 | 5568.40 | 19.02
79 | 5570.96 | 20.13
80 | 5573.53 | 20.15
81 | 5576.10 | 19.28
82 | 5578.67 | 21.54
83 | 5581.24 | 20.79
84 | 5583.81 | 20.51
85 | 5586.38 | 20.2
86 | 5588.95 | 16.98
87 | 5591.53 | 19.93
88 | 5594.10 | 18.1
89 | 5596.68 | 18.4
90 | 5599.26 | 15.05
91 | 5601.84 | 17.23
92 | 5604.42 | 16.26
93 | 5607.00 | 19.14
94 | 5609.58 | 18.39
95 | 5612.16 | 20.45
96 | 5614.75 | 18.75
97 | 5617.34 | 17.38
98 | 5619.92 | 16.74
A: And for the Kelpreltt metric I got 5.9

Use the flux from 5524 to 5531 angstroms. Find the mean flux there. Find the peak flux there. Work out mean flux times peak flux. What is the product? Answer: 368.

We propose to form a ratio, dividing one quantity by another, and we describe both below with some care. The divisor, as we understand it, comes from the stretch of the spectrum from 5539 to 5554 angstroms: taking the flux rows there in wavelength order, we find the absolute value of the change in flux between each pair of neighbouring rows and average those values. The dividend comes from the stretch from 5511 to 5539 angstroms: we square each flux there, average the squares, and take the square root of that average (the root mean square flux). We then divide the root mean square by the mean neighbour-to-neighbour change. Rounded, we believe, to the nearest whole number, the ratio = 22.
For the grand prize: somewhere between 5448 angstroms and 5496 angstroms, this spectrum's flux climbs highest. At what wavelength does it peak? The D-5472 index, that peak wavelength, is 5489.47 angstroms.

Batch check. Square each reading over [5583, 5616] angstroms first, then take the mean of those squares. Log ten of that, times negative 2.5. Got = -6.33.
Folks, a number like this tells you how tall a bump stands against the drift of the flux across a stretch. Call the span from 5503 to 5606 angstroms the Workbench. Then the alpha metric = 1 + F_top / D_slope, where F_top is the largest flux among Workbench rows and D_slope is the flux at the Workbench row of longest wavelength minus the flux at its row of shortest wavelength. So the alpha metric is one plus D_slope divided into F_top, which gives -19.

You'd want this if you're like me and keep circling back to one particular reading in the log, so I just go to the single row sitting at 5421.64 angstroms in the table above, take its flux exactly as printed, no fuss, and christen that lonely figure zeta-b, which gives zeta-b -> 23.64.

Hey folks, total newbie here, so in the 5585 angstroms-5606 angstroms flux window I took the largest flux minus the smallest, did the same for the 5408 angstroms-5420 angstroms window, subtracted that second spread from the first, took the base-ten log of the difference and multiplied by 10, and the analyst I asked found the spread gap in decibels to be -10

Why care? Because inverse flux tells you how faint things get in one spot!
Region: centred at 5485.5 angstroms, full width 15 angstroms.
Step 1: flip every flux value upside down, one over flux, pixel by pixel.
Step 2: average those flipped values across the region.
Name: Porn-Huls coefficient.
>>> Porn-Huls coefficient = 0.051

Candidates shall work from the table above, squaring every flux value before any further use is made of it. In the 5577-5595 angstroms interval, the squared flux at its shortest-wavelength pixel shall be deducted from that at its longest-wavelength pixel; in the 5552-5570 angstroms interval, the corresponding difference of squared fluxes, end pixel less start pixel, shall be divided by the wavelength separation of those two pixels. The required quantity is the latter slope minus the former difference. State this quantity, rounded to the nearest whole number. 133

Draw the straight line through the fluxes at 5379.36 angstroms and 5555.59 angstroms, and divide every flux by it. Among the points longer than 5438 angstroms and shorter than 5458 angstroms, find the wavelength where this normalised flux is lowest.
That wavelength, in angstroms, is 5454.19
